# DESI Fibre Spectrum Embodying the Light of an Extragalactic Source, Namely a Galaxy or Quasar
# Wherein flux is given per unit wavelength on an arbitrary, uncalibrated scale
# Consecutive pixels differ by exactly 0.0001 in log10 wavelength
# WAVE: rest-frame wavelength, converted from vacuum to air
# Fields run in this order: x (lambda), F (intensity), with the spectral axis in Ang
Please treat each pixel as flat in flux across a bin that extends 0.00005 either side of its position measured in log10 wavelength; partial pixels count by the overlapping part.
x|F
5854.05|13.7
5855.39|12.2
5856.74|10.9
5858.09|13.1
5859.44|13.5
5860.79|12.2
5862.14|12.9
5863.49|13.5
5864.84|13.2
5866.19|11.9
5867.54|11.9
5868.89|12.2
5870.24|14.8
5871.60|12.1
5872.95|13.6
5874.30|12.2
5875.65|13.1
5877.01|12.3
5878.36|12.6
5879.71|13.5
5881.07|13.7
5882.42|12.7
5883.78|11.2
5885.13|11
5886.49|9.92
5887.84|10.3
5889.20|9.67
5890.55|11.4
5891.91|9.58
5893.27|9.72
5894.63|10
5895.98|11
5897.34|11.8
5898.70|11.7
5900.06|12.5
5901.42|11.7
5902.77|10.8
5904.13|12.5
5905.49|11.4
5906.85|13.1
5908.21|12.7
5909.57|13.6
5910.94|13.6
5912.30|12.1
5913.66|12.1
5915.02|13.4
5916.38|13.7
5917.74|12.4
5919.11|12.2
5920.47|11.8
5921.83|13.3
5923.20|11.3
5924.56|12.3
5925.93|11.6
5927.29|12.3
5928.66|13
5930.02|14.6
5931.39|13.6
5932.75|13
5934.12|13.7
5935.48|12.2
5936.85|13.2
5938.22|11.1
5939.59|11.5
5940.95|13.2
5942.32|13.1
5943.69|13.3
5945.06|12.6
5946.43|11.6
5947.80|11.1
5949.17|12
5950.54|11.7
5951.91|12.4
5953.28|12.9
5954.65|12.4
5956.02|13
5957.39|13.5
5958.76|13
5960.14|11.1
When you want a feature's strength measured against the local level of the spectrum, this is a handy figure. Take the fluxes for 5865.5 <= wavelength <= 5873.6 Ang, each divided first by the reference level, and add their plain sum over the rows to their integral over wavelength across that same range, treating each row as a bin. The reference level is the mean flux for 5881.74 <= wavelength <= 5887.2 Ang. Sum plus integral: 16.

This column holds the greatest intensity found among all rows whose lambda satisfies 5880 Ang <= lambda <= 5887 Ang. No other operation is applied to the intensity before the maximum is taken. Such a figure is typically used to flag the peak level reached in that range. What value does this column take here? 13.7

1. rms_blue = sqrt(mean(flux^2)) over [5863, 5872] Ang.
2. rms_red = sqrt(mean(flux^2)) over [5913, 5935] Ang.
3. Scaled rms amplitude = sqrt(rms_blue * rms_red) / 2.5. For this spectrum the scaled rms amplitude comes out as 5.13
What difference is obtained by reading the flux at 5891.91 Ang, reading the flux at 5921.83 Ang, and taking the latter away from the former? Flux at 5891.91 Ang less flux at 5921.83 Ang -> -3.7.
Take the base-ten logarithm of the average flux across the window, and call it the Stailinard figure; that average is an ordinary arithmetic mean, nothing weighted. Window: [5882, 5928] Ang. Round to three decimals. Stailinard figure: 1.071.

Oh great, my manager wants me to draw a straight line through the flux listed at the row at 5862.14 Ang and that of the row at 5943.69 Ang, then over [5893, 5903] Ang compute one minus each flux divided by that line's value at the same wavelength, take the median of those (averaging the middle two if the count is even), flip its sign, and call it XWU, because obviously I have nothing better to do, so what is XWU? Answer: -0.13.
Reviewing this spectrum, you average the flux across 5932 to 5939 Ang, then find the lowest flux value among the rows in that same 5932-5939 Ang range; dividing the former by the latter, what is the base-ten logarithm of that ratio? 0.056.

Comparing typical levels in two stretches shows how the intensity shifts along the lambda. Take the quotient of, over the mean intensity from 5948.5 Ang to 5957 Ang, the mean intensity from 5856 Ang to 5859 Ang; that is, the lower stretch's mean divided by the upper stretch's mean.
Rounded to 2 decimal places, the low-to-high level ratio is 0.97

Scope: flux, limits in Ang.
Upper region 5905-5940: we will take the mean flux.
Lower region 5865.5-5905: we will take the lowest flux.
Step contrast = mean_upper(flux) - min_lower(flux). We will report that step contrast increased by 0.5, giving 3.6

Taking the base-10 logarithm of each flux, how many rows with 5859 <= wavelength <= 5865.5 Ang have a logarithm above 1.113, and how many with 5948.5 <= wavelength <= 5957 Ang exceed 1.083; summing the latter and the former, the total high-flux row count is 7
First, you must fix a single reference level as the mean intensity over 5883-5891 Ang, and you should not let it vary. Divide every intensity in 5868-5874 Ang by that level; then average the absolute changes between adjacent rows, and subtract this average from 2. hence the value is 1.79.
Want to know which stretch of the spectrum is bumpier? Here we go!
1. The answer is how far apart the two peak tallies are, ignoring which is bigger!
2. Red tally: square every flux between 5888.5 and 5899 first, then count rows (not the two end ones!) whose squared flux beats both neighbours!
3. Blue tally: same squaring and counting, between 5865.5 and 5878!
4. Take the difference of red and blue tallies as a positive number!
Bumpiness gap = 1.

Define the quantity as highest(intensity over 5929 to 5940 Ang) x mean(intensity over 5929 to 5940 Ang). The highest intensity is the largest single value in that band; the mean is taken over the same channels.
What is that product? 188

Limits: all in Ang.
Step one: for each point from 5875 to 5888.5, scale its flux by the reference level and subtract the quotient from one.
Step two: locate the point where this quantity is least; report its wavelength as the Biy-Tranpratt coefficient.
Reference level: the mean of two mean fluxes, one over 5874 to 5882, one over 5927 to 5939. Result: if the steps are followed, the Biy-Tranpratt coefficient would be 5881.07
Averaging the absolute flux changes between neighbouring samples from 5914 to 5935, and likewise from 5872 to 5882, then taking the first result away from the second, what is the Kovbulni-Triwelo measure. -0.16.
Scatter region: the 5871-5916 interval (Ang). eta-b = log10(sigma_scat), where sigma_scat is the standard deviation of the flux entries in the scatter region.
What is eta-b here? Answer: 0.10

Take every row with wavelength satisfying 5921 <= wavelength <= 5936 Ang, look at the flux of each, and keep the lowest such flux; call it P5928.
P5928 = 11.3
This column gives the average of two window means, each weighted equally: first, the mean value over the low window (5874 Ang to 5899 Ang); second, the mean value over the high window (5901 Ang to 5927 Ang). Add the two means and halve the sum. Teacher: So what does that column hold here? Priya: 11.9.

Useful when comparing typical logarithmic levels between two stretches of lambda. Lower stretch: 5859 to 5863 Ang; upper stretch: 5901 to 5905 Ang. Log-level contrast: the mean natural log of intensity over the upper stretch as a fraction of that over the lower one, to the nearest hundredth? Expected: 0.96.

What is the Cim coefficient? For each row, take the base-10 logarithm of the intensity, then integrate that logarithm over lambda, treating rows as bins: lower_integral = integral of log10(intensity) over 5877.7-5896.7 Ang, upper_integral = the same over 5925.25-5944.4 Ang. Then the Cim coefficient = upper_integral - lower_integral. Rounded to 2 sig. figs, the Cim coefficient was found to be 1.3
